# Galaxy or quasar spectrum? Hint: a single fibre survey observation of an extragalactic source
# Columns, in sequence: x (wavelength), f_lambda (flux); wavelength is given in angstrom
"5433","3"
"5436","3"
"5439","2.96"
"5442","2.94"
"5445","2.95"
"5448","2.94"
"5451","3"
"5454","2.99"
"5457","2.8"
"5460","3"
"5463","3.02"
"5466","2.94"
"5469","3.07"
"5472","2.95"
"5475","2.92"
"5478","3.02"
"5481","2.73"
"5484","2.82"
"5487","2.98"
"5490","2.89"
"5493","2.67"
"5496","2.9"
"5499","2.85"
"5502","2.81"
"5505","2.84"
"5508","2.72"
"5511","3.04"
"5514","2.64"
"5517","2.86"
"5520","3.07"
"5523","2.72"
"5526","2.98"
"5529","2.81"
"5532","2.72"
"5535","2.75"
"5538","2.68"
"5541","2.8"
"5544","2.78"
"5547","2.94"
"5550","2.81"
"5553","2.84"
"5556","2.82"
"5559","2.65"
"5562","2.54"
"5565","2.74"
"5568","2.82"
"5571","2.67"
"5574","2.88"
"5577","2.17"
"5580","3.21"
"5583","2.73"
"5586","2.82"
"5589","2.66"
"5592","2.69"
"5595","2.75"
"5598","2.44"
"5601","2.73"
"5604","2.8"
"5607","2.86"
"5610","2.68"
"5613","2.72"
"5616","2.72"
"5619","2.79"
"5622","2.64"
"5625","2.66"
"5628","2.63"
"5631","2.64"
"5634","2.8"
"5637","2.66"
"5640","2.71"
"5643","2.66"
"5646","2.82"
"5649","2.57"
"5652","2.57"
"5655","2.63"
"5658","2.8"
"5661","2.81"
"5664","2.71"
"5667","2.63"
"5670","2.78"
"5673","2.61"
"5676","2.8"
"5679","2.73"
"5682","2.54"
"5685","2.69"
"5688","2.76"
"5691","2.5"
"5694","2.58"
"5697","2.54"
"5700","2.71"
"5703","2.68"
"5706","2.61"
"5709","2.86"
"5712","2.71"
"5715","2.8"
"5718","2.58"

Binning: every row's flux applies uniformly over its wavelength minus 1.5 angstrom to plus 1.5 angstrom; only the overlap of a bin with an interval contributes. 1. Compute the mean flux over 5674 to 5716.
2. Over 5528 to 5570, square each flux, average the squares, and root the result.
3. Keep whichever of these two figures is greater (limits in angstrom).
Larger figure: 2.77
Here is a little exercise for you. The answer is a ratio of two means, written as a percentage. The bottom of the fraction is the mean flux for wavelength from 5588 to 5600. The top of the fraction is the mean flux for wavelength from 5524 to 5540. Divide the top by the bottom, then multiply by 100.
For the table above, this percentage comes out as 106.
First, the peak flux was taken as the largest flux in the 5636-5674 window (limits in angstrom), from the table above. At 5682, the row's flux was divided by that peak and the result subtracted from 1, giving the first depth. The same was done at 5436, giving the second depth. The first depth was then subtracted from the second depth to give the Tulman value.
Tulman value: -0.16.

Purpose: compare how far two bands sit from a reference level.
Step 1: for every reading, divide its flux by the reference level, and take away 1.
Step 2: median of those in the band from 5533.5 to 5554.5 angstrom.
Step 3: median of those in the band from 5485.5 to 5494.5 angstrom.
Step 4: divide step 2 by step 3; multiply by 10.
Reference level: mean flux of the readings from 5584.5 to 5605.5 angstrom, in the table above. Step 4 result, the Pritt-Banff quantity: 5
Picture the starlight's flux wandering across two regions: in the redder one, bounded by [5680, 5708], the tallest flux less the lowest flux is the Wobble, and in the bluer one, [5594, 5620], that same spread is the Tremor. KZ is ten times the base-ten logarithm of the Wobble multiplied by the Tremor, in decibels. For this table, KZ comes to -9.62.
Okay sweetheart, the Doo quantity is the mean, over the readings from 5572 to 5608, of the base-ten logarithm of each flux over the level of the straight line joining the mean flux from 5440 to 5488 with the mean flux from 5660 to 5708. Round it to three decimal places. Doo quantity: -0.011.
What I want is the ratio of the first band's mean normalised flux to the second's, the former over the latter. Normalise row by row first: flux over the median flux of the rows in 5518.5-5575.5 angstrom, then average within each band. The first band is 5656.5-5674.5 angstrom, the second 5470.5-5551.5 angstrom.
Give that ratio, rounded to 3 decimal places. 0.959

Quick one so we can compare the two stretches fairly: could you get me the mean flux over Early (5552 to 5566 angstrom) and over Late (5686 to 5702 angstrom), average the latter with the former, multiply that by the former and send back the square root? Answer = 2.69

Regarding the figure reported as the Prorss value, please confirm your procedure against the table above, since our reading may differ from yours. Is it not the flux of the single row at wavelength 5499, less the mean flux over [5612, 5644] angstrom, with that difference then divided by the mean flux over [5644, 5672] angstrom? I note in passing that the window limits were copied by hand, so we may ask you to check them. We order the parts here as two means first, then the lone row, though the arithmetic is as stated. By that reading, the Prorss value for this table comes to 0.06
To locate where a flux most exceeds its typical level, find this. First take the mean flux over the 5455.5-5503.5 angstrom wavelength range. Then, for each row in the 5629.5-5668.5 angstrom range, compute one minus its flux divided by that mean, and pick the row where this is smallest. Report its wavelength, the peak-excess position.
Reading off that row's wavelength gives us 5646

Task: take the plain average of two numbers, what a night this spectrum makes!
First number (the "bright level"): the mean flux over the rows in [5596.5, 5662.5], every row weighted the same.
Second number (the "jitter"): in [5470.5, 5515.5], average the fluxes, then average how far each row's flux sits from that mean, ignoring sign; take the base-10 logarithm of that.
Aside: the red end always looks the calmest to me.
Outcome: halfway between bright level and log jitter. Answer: 0.84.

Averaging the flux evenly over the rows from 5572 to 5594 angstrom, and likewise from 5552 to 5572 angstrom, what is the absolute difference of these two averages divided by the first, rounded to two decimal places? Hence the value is 0.00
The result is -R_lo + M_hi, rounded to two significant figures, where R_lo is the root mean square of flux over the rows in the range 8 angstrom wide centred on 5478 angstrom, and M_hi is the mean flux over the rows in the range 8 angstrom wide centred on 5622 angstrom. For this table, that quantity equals -0.20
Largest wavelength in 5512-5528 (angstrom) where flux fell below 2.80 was 5523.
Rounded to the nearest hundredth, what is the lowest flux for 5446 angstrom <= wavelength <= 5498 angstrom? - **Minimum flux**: 2.67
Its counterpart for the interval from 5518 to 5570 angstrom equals 2.54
